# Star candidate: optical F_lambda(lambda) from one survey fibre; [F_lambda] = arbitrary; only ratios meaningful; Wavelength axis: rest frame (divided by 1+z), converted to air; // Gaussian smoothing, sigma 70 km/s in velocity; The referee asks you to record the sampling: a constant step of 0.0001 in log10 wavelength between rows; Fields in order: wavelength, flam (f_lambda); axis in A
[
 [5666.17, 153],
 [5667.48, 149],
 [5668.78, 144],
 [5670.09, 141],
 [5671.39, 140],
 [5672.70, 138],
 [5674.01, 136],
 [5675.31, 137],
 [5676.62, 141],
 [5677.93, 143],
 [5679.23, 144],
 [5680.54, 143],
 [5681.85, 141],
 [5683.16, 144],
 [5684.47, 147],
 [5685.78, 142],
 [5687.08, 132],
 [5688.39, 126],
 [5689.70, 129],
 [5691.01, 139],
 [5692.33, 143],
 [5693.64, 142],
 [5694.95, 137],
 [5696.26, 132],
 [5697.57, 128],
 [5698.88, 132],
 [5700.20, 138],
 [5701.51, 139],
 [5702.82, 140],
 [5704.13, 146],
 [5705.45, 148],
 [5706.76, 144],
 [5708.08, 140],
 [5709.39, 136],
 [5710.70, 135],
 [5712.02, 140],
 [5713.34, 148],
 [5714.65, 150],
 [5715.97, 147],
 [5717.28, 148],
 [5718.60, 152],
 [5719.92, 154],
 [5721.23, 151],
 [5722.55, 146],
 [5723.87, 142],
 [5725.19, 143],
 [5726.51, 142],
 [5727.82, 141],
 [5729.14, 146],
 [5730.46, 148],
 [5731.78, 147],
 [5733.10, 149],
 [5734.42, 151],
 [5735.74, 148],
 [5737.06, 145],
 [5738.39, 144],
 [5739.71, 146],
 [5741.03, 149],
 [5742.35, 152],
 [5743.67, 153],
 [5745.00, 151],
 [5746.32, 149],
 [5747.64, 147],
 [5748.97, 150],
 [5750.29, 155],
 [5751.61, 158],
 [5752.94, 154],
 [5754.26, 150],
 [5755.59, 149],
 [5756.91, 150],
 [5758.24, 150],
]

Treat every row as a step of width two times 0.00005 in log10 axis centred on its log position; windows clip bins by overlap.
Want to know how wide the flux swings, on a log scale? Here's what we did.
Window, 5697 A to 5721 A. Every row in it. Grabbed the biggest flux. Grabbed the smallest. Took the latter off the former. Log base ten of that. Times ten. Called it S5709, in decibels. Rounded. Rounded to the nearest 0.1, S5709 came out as 14.1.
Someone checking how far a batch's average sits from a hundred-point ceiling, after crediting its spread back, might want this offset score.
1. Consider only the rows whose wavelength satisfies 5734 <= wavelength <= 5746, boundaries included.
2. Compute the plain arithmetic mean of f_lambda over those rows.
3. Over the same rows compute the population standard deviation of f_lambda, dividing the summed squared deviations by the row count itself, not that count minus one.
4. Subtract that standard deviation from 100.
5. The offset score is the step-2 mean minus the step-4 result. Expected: 52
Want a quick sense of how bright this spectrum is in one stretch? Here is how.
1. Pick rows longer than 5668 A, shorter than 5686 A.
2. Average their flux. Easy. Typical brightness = 142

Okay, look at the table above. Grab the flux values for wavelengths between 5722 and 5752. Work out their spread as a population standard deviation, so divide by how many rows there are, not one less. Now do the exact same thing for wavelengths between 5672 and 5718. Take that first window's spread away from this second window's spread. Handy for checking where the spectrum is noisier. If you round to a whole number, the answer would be 2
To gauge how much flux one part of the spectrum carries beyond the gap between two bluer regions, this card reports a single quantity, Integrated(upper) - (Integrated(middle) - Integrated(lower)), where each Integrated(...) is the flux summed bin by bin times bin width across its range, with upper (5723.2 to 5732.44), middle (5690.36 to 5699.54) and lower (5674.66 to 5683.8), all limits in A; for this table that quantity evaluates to 1380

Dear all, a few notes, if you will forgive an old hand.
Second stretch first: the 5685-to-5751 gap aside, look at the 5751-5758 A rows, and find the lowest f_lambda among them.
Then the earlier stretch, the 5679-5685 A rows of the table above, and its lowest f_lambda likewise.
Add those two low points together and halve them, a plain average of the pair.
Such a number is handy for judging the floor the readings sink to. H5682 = 145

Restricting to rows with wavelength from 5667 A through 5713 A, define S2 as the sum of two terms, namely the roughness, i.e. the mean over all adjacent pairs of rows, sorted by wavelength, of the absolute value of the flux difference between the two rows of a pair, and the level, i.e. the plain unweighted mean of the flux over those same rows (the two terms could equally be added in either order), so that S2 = 143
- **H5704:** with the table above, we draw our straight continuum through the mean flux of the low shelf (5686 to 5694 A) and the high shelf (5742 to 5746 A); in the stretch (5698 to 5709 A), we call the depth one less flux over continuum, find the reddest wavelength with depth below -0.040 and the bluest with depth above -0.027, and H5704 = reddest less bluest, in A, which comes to 6.6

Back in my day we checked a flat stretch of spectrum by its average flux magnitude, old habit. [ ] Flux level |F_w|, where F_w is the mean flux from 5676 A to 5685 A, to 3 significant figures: 143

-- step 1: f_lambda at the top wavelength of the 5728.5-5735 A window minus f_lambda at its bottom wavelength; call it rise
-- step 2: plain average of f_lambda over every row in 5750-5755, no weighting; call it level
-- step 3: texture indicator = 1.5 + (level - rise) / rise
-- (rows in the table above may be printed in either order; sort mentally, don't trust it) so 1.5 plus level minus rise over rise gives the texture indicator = 31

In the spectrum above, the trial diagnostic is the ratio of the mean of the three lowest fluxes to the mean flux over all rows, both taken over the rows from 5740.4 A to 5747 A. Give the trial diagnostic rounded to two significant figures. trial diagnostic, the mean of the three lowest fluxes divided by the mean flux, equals 0.99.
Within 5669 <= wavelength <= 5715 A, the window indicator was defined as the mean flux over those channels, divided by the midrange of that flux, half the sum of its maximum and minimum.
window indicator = 1.01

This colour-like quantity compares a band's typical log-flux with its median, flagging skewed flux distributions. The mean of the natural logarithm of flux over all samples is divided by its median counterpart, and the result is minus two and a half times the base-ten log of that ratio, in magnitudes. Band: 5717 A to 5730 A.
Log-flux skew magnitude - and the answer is -0.0006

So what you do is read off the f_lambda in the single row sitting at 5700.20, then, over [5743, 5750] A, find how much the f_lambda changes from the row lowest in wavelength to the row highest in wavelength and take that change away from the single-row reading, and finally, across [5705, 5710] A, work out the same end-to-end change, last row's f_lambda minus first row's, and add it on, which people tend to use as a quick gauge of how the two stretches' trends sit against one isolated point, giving 129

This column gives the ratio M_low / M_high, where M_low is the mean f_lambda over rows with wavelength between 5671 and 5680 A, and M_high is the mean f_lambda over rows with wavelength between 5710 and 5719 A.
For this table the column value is 0.96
